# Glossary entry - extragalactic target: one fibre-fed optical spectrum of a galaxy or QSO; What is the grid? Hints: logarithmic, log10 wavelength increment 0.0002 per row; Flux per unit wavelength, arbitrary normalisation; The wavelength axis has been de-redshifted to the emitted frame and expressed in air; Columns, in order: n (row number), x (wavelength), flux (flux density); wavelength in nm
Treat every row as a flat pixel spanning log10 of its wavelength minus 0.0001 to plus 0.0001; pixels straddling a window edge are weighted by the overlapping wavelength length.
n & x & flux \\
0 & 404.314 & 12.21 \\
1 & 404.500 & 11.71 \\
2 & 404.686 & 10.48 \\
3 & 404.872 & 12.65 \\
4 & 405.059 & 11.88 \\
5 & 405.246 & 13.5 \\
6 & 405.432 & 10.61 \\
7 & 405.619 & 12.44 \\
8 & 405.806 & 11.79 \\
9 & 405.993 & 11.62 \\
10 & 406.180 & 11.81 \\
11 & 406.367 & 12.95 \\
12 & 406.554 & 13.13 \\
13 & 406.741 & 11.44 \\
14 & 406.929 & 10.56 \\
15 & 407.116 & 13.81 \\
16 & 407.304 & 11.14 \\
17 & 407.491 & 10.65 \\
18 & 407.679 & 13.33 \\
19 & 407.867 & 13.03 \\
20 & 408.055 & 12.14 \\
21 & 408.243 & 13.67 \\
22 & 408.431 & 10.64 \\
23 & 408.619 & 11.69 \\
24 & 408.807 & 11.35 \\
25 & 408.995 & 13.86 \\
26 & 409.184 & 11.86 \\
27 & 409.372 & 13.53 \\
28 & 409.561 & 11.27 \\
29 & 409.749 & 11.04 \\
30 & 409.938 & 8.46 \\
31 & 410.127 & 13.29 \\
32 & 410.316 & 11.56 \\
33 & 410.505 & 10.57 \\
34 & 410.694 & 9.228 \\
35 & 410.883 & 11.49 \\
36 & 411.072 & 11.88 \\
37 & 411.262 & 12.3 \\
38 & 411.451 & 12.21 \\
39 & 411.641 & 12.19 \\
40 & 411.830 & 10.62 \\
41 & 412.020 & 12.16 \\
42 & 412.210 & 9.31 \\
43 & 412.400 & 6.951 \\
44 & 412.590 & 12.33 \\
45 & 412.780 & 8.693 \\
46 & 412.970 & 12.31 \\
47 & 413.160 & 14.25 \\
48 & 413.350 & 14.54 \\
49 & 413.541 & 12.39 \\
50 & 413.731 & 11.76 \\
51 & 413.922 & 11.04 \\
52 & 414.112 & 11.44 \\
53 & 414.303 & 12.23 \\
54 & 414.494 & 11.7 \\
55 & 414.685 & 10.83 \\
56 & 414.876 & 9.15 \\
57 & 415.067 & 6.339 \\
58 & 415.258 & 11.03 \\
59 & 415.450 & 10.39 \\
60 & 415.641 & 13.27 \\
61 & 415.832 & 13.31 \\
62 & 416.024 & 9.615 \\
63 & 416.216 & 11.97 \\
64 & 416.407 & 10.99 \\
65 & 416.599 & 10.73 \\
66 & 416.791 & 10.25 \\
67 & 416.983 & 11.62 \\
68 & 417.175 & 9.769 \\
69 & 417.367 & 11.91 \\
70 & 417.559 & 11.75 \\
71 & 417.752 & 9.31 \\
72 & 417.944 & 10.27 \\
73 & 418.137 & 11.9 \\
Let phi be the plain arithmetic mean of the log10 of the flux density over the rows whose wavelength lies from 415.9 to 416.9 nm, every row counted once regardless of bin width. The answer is 1.03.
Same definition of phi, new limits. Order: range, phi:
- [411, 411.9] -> 1.07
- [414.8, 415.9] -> 1.01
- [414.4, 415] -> 1.02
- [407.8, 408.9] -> 1.08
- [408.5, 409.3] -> 1.08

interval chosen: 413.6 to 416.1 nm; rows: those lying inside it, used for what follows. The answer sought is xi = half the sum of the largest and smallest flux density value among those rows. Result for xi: 9.8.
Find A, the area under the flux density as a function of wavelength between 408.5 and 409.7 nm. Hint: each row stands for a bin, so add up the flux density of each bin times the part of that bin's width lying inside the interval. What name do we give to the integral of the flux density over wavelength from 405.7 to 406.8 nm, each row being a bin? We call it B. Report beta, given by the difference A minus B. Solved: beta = 1.26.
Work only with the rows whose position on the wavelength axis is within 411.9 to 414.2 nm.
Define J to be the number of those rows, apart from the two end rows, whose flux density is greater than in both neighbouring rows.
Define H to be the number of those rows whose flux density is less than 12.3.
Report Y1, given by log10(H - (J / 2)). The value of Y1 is 0.8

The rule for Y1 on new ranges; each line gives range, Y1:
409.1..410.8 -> 0.8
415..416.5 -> 0.7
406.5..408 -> 0.5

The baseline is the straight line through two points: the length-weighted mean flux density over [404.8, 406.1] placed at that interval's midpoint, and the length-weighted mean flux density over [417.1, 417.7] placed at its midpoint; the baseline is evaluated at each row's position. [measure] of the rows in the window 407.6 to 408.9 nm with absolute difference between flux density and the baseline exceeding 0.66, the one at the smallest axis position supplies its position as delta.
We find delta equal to 407.679 nm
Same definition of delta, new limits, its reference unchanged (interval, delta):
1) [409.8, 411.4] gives 409.938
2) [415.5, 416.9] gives 415.641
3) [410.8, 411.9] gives 411.262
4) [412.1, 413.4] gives 412.210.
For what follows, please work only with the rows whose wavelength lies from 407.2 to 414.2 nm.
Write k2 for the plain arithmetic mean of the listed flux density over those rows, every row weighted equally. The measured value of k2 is 11.6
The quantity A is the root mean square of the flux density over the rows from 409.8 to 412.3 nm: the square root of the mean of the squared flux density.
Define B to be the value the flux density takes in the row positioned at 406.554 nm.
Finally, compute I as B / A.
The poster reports 1.17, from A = 11.3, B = 13.13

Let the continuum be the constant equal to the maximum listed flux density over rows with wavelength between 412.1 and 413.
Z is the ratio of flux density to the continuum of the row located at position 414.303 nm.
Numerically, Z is 0.99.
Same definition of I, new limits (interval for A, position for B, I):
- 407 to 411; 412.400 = 0.59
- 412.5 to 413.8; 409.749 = 0.89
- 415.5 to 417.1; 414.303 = 1.06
